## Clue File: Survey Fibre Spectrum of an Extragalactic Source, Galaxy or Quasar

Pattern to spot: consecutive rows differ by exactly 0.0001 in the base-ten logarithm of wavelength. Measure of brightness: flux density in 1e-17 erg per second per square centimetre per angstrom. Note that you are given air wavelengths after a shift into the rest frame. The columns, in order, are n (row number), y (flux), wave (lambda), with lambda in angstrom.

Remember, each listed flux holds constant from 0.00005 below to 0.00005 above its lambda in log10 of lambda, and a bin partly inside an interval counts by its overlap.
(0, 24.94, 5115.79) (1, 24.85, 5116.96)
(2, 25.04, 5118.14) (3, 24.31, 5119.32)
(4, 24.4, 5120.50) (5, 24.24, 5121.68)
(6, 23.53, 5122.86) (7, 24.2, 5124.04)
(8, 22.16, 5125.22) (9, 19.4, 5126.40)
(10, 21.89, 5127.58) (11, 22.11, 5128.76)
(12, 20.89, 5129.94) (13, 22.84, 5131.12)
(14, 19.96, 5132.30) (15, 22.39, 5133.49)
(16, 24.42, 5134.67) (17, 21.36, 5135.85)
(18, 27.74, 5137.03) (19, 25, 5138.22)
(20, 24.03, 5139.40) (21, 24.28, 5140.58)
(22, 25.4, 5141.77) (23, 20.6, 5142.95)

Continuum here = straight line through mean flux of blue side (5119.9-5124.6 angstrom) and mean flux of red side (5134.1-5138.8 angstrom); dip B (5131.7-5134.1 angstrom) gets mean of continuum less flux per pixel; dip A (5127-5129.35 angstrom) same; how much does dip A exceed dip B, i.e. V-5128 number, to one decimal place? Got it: -1.0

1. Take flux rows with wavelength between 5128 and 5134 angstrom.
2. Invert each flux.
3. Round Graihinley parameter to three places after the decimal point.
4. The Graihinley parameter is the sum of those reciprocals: 0.232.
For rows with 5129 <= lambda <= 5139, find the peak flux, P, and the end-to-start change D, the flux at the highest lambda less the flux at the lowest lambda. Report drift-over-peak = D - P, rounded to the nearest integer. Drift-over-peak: -24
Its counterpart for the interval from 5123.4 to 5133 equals -28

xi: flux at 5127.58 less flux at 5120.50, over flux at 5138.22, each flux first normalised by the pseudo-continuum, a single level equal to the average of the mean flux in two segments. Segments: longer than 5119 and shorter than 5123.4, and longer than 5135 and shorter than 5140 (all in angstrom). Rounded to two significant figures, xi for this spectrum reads -0.10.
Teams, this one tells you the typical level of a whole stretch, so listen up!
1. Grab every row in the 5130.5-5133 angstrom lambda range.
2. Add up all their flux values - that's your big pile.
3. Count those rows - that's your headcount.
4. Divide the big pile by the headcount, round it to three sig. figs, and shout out 21.4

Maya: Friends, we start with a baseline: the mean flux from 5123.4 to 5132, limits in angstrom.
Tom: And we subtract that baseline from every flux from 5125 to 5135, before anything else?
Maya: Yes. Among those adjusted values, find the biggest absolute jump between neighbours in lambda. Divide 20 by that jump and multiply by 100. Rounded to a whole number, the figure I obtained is 694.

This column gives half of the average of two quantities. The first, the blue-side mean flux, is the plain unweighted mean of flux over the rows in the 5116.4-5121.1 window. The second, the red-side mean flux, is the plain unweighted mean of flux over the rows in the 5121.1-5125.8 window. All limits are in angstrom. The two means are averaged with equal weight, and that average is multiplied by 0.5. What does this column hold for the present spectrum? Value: 12.0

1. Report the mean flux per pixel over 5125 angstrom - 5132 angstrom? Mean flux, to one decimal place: 21.5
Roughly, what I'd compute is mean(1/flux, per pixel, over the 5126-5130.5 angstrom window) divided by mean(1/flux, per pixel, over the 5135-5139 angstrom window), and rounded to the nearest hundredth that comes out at 1.16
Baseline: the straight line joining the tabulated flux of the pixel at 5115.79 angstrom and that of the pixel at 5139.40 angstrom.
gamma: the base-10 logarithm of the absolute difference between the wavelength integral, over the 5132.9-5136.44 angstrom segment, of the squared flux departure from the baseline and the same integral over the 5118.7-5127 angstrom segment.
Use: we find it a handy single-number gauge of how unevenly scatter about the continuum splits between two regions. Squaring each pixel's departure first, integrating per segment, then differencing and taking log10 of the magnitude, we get 1.43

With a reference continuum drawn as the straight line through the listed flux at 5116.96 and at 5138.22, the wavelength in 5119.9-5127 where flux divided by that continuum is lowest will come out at 5126.40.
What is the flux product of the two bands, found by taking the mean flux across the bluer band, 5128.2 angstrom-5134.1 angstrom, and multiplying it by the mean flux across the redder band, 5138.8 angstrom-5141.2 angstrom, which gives 523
